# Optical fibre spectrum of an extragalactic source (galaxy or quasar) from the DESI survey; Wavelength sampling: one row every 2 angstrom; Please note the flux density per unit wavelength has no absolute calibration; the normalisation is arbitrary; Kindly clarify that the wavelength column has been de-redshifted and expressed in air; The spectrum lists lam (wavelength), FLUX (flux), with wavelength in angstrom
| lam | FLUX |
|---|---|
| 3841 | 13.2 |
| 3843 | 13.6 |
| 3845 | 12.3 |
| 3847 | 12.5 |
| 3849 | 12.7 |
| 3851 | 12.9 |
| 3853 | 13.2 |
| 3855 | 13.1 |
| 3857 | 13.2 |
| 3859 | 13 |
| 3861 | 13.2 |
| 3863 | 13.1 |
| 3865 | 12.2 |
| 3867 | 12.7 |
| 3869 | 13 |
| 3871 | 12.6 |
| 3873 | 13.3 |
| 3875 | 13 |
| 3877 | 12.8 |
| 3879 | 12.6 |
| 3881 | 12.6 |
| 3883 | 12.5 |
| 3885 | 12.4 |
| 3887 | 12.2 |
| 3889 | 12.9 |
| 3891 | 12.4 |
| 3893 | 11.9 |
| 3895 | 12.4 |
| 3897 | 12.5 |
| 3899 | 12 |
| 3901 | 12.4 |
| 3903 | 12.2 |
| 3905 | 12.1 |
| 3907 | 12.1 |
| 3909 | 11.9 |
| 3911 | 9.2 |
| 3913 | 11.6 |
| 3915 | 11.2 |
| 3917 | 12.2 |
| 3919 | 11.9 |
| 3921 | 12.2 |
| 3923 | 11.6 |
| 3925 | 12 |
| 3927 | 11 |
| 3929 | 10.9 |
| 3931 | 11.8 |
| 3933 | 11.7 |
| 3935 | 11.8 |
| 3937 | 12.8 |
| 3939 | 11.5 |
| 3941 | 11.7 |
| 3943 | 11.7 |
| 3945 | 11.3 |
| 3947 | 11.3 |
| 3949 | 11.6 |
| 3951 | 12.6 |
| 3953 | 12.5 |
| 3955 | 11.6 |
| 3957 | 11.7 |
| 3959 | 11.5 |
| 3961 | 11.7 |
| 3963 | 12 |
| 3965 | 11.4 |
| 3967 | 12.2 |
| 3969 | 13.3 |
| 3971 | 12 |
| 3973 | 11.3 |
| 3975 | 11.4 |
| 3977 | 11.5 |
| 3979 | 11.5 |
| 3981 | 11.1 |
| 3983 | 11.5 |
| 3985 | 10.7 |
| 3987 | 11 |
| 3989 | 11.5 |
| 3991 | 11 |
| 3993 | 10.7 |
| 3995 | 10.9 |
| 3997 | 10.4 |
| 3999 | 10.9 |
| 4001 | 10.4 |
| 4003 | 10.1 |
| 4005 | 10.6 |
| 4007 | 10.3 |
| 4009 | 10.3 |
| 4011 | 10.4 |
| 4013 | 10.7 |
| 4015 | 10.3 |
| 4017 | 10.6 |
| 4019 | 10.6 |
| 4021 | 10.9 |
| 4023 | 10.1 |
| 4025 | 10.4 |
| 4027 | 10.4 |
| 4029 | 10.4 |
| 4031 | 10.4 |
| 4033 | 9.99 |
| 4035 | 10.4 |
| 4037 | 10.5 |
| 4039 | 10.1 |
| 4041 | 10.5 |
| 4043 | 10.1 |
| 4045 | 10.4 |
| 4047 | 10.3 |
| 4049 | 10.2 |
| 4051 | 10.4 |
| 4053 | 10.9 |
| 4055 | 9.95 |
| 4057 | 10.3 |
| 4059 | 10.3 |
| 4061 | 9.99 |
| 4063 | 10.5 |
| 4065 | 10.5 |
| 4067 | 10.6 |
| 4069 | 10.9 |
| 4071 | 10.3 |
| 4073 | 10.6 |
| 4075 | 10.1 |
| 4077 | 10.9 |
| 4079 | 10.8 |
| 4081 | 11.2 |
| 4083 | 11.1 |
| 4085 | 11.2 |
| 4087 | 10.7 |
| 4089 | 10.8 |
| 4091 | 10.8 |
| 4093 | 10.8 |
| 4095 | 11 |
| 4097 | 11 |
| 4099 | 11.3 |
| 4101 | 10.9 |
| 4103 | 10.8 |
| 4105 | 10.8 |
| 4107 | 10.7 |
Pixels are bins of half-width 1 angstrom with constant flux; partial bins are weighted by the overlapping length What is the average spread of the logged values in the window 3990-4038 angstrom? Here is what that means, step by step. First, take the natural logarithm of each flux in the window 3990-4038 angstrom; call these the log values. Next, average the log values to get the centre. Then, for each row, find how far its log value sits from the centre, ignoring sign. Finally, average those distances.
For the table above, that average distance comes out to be 0.020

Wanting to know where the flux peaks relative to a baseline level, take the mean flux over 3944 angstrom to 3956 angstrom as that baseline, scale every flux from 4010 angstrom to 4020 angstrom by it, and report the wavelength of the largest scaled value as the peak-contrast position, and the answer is 4013 angstrom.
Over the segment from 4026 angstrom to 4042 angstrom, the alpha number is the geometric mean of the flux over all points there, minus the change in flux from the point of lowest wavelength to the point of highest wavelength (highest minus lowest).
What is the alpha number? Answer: 10.2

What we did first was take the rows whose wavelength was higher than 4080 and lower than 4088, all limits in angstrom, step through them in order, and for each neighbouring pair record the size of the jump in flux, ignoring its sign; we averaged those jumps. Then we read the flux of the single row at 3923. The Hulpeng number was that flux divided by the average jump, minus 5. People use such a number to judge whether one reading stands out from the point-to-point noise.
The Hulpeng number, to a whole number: 45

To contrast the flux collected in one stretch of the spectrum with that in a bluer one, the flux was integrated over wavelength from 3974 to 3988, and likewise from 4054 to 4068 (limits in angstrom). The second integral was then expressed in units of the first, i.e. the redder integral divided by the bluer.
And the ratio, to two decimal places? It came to 0.92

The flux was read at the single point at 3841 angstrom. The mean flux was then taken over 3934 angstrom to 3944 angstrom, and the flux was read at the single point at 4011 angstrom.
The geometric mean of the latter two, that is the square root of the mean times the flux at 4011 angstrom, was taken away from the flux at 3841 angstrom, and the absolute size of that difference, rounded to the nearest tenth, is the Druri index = 2.1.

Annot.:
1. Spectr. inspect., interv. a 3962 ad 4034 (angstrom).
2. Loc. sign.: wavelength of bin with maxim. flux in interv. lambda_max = 3969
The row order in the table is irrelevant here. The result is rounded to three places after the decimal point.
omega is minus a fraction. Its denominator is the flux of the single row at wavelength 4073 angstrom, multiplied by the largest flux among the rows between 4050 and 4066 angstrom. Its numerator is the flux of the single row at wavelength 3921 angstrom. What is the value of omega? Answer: -0.106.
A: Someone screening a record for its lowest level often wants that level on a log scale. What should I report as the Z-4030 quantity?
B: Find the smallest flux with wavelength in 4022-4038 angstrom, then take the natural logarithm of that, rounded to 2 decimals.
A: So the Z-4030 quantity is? 2.30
